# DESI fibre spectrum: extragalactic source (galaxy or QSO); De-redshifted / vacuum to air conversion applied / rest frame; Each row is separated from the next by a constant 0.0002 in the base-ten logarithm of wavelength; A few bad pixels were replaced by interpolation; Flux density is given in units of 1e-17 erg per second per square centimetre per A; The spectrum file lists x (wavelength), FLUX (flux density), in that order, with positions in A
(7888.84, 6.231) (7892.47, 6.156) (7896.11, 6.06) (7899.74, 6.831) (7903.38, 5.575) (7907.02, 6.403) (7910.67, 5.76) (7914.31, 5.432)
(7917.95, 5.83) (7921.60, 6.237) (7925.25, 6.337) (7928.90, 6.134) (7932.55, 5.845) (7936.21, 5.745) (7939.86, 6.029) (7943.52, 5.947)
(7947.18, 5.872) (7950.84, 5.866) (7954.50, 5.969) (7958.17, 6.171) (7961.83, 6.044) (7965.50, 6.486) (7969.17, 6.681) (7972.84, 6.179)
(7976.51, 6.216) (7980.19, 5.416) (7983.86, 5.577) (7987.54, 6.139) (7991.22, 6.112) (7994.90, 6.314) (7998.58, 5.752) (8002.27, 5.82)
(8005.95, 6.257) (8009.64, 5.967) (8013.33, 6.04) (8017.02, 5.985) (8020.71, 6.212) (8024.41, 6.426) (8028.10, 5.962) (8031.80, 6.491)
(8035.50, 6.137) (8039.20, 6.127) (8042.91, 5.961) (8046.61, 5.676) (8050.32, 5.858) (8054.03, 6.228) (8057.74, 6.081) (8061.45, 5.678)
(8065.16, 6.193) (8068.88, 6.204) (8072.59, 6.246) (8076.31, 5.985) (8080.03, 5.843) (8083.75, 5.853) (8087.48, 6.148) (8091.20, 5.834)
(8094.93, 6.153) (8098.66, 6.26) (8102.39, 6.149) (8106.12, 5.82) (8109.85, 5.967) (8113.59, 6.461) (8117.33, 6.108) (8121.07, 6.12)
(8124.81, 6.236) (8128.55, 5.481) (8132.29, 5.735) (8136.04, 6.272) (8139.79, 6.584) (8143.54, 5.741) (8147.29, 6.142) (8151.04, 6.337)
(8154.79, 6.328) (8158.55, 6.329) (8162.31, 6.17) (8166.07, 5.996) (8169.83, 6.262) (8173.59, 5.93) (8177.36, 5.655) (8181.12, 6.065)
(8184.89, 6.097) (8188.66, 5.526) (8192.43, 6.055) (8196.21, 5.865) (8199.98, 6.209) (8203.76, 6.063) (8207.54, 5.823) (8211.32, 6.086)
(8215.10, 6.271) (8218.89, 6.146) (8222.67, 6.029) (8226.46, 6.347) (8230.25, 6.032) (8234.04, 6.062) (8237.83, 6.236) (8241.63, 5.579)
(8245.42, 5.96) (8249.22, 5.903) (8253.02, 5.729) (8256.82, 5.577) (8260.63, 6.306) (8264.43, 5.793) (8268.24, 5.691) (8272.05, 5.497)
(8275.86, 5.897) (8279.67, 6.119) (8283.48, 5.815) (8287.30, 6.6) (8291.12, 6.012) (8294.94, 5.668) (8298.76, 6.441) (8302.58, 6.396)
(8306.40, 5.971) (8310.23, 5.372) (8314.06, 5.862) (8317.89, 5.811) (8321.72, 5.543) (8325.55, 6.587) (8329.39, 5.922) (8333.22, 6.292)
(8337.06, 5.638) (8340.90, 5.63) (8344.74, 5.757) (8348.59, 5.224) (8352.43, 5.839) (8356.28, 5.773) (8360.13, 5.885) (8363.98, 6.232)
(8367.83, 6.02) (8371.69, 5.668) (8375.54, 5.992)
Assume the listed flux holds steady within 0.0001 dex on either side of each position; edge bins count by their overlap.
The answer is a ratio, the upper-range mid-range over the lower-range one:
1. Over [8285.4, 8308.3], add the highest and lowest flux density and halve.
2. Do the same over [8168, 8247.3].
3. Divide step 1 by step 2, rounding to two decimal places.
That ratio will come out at 1.03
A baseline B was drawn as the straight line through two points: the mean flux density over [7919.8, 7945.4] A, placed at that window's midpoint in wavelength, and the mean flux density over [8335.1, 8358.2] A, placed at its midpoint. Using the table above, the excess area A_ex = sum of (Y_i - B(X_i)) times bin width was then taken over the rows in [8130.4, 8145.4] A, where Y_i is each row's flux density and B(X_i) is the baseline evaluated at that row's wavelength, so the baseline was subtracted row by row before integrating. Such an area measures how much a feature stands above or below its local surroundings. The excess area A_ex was 3.6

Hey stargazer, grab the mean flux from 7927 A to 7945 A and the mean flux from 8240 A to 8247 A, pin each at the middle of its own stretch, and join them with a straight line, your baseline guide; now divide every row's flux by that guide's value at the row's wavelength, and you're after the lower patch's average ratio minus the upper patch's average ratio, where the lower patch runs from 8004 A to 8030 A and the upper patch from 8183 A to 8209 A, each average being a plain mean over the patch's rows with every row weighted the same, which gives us 0.01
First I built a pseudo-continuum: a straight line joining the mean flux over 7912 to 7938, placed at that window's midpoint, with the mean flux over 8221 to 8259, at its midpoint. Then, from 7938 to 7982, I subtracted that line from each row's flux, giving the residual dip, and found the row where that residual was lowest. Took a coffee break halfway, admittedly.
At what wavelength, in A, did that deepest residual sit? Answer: 7980.19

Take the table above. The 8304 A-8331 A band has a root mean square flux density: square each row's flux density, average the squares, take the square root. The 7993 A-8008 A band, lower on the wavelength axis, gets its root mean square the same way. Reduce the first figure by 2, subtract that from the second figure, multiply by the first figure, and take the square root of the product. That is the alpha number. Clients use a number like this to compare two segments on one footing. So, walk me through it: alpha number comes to 3.57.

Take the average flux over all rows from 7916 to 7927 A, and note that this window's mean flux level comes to 6.13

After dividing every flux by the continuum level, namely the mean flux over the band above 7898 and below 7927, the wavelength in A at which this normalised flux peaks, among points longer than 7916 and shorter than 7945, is 7925.25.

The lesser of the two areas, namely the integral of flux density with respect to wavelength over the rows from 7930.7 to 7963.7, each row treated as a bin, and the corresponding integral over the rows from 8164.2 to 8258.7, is 196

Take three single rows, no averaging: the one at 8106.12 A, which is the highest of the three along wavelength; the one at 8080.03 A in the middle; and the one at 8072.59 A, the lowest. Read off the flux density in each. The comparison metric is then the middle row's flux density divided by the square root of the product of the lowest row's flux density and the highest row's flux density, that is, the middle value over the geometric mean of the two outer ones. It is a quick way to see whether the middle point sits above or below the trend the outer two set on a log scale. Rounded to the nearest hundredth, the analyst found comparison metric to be 0.97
